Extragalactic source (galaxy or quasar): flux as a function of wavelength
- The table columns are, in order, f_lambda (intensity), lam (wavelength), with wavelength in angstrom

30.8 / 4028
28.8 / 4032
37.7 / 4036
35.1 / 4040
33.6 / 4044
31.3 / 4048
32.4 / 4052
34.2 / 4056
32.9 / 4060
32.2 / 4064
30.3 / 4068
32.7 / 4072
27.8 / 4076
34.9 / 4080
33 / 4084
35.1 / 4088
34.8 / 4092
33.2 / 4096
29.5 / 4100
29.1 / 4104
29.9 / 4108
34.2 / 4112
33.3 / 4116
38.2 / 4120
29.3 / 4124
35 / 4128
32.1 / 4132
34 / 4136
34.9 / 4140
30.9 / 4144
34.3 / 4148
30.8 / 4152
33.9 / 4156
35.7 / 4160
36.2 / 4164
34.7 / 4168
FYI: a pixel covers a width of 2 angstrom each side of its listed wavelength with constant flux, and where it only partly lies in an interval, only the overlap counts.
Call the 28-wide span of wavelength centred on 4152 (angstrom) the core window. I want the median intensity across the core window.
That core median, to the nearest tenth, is 34.3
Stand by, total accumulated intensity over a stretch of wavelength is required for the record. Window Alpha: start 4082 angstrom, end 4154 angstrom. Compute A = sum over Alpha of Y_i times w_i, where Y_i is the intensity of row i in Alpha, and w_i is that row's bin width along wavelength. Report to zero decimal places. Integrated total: 2366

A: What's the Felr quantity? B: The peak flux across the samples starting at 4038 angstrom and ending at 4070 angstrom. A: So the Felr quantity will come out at 35.1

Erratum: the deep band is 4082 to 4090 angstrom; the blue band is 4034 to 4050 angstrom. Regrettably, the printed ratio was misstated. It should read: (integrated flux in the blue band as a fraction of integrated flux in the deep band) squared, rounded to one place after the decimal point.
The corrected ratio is 4.1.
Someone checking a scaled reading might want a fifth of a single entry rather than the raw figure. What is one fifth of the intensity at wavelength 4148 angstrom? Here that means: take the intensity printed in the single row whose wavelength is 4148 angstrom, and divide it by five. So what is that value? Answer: 6.9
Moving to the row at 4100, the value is 5.9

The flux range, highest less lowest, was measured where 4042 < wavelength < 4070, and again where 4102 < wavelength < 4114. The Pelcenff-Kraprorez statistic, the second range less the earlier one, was 1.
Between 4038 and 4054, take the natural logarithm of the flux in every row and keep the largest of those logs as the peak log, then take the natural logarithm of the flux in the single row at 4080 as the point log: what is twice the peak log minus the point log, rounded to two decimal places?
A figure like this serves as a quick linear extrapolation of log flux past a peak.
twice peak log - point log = 3.56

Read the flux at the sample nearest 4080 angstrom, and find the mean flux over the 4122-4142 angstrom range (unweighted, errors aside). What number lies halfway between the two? 34.0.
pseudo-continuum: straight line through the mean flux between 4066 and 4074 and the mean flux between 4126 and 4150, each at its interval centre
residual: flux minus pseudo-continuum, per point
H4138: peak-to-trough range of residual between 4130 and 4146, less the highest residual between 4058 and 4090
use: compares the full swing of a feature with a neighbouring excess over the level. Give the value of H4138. 1.0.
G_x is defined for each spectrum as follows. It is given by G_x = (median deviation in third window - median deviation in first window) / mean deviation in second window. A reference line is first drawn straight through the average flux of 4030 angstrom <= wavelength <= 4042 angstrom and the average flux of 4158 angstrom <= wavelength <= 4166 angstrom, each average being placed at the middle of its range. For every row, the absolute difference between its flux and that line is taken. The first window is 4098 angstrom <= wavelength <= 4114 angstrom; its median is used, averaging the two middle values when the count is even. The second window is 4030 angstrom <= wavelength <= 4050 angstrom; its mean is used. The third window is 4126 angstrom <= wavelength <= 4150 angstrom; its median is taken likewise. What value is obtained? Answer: -1.5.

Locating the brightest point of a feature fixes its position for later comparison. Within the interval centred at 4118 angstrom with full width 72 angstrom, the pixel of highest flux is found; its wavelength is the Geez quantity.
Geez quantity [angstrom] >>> 4120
